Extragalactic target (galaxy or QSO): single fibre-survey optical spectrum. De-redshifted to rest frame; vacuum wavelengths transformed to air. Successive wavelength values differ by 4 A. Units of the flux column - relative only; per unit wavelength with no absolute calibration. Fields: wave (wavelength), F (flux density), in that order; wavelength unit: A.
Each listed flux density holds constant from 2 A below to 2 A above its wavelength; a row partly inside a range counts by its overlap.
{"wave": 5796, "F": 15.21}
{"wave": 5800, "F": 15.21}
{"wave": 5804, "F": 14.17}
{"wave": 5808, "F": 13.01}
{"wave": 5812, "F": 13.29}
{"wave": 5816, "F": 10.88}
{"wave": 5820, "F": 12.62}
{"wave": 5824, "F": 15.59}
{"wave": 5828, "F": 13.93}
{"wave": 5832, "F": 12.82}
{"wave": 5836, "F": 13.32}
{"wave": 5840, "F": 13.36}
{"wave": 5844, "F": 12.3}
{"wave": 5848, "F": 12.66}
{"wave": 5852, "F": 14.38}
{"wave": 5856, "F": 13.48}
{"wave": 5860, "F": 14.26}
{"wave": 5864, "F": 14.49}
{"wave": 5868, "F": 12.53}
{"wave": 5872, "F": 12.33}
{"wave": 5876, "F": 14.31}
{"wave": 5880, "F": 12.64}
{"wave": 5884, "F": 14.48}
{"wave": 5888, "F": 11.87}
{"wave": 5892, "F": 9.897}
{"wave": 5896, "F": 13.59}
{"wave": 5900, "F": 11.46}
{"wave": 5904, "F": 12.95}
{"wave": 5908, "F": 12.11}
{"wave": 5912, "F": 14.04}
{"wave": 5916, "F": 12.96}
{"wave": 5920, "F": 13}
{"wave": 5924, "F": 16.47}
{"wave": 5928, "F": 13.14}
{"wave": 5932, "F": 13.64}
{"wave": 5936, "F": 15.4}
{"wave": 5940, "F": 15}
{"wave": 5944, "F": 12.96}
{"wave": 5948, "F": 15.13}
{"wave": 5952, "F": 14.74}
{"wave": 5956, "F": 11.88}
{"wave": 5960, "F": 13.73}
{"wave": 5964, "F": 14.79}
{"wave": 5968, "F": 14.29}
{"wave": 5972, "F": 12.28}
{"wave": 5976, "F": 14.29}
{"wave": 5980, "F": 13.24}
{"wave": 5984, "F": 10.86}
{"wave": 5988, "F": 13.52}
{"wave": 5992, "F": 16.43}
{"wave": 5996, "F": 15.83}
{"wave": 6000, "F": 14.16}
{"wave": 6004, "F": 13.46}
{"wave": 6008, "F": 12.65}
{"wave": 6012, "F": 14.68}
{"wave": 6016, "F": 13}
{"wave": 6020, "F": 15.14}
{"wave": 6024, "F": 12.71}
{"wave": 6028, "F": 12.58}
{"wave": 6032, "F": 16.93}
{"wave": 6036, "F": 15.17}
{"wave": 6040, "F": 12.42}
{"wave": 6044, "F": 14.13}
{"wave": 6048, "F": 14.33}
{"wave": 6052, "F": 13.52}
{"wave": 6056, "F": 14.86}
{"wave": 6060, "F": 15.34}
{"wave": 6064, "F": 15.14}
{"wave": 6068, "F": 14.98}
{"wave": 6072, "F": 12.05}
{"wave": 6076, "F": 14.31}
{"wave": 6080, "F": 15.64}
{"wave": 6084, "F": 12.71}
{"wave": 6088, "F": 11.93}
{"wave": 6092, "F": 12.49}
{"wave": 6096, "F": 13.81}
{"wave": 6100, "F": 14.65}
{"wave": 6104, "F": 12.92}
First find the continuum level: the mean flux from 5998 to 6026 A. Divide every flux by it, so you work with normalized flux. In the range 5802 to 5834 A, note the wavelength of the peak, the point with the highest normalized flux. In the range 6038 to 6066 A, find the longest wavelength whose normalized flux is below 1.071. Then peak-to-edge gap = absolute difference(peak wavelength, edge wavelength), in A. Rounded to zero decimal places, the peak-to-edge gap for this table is 228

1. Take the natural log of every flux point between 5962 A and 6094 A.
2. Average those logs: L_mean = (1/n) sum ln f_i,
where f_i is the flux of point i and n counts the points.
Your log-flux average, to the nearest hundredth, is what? 2.63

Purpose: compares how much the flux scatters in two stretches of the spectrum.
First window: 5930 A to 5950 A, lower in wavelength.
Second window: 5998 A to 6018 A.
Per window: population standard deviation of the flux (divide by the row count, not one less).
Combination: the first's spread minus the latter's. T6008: 0.21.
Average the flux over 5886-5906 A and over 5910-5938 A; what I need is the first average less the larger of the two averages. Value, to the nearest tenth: -2.1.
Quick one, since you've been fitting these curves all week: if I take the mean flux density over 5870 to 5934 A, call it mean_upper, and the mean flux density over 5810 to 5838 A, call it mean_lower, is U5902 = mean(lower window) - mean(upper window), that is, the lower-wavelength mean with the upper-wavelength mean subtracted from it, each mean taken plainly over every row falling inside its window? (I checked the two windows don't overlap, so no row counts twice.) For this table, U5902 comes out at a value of 0.15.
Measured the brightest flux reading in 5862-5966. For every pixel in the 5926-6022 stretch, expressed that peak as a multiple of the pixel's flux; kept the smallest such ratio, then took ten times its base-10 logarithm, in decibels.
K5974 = 0.01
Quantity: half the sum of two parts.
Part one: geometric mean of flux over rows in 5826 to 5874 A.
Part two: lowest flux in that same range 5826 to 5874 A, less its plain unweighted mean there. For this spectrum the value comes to 6.1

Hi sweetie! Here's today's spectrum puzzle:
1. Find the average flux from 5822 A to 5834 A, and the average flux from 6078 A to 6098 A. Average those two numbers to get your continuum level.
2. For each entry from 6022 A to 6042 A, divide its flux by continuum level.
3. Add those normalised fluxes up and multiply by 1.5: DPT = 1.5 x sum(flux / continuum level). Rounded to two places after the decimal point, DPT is 7.64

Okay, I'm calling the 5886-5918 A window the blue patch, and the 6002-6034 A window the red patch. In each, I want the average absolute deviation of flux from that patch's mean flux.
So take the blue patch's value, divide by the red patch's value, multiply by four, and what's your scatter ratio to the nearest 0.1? 3.2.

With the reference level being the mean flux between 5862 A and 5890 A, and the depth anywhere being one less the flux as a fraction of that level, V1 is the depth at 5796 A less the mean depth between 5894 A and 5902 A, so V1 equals -0.20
